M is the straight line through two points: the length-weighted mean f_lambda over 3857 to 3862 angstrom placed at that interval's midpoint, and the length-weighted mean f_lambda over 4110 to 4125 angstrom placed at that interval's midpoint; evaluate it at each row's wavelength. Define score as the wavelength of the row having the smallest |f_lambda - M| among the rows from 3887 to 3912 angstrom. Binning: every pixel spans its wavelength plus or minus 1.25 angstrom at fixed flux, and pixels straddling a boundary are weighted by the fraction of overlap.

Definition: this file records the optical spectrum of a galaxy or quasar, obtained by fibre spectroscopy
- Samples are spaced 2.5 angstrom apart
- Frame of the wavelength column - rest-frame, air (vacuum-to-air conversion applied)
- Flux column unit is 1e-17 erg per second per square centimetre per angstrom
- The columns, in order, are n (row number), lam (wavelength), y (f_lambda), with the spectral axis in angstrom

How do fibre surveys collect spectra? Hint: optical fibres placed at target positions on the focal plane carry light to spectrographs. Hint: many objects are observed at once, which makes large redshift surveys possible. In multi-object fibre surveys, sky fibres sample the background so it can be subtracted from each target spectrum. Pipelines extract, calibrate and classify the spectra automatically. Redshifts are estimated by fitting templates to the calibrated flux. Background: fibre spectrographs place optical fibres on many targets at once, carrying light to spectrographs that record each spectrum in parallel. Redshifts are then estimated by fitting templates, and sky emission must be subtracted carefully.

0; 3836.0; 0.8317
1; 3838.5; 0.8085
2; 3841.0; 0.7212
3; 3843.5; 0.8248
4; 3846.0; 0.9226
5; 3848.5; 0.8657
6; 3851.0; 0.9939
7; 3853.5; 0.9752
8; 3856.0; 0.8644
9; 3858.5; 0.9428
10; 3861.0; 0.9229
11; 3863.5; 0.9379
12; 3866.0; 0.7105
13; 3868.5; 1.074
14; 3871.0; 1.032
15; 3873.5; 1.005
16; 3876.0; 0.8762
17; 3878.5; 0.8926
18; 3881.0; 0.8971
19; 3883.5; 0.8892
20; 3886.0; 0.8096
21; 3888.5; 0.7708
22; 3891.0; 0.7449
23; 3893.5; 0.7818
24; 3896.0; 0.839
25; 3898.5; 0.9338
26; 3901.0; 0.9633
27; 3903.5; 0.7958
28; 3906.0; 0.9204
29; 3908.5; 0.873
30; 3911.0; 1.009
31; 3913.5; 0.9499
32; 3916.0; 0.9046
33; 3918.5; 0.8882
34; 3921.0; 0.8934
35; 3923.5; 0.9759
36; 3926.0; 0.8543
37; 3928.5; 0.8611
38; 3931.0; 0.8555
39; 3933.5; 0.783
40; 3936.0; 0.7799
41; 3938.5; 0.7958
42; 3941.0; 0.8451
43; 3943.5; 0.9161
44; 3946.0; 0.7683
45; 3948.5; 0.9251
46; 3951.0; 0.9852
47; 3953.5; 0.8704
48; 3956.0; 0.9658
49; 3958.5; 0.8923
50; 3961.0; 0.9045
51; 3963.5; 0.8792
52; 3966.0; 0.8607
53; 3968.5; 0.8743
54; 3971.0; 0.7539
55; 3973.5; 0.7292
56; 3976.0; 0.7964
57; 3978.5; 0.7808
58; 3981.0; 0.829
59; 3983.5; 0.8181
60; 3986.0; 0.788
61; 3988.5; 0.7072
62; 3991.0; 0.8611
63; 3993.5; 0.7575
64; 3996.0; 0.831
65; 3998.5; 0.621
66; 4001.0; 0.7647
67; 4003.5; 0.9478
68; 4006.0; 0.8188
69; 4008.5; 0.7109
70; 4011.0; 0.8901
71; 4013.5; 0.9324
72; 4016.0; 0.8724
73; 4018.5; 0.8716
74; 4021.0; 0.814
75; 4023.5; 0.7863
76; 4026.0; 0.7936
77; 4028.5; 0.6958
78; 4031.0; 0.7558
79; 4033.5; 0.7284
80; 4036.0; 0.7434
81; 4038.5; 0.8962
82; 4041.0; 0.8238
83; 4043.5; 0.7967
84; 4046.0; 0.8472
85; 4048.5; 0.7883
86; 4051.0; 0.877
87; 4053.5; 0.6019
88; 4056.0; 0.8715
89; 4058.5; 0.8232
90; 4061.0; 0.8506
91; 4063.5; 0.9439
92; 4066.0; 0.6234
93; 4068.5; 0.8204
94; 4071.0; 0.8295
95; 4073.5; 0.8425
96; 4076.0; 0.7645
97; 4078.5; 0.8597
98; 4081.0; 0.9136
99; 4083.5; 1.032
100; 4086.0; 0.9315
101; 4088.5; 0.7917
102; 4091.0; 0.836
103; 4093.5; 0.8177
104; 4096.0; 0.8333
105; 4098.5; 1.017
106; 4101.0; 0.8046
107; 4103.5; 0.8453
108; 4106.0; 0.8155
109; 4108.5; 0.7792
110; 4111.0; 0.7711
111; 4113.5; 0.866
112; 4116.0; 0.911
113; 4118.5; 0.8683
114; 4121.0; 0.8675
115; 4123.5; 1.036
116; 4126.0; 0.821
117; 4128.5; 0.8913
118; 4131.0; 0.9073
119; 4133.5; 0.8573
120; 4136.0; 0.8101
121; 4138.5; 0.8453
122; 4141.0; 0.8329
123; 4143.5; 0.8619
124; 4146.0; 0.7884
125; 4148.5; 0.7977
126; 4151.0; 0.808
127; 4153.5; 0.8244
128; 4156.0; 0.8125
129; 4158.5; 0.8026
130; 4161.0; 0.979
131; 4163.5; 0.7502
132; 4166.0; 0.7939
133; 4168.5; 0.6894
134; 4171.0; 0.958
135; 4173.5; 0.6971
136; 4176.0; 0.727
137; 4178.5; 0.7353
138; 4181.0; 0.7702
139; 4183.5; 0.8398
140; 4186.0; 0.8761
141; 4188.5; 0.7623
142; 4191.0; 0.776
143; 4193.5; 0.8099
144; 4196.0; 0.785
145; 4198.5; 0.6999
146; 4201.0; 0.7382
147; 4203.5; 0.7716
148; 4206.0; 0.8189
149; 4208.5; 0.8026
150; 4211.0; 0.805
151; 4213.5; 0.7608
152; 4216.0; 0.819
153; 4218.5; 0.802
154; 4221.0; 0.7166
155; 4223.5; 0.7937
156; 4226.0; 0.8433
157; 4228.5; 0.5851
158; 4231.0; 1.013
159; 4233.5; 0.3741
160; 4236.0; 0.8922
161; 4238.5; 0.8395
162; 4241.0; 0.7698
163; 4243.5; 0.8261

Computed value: 3906.0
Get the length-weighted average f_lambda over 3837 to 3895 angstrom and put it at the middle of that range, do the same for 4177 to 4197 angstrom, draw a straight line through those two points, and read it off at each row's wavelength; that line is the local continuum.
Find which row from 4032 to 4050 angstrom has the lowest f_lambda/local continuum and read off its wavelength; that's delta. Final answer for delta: 4033.5 angstrom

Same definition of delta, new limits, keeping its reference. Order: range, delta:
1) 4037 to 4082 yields 4053.5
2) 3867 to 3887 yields 3886.0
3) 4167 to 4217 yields 4168.5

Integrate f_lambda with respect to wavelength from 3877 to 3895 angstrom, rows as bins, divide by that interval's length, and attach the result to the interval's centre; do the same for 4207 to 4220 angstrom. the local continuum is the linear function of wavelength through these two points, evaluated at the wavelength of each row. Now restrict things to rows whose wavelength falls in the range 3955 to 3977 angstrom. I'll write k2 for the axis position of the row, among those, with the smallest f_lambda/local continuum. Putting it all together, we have 3973.5 angstrom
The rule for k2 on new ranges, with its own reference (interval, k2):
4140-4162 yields 4146.0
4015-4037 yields 4028.5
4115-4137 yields 4136.0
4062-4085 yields 4066.0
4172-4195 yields 4173.5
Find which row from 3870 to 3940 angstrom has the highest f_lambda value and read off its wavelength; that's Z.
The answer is 3871.0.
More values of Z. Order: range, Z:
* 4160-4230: 4161.0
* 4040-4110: 4083.5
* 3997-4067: 4003.5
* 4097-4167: 4123.5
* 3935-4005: 3951.0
